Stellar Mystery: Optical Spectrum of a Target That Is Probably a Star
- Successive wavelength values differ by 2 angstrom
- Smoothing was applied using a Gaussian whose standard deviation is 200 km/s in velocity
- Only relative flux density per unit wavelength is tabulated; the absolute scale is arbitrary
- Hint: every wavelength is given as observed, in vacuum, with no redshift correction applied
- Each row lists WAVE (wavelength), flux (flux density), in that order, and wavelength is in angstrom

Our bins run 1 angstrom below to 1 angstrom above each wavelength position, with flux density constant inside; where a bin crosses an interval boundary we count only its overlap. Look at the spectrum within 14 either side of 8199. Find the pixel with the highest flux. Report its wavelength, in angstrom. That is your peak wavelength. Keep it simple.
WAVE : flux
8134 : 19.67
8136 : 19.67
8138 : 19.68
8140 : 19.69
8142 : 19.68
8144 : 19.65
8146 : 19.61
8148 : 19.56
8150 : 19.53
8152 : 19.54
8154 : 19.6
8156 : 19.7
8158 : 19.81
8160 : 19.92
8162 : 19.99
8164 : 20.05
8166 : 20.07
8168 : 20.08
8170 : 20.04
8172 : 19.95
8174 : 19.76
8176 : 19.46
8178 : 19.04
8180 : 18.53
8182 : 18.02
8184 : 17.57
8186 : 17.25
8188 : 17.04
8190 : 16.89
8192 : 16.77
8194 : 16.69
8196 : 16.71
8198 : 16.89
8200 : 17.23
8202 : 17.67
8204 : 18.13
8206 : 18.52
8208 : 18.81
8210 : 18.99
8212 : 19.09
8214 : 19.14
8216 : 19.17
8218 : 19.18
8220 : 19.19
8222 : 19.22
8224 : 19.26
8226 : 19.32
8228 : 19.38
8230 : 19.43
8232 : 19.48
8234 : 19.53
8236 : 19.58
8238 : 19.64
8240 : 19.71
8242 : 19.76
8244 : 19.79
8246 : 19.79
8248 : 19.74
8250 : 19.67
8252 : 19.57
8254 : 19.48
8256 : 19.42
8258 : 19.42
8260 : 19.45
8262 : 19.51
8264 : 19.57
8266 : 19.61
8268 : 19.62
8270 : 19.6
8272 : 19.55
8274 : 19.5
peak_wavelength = 8212 angstrom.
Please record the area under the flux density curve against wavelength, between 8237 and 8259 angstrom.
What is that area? 432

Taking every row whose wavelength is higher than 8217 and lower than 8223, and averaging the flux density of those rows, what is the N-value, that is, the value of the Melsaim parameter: 19.2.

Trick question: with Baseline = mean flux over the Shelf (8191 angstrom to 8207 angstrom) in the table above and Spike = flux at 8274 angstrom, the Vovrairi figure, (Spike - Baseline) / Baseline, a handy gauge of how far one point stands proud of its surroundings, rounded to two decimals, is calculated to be 0.13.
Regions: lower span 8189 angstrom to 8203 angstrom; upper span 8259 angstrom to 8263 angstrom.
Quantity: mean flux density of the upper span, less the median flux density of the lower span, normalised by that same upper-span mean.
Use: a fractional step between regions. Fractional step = 0.13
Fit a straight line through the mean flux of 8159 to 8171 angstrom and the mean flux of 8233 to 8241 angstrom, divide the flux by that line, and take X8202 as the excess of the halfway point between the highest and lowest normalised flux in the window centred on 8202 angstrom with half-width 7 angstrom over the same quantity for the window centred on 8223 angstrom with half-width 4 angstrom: -0.08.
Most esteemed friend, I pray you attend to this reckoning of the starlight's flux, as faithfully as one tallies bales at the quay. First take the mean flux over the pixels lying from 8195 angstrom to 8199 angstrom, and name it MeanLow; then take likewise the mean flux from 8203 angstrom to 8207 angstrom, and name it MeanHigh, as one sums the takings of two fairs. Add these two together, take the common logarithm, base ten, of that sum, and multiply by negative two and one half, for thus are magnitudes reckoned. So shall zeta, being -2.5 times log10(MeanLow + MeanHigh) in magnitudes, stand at -3.86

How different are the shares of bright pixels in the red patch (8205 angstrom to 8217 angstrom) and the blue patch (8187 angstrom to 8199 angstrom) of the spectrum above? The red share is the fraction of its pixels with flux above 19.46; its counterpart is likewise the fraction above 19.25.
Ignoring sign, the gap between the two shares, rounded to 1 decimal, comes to 0.0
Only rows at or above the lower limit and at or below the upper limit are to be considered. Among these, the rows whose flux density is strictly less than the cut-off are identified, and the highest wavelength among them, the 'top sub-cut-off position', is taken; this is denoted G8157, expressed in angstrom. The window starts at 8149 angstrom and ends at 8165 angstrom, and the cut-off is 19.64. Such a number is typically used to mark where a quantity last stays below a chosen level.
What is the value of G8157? 8154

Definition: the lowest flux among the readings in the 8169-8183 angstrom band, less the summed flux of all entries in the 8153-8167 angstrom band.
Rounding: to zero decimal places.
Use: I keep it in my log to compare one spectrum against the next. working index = -121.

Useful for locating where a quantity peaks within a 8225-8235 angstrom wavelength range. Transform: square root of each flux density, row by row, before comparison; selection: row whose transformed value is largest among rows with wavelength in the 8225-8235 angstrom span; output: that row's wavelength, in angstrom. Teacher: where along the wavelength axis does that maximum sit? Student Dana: 8234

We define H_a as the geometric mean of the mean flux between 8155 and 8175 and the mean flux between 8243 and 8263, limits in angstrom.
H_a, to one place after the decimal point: 19.8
